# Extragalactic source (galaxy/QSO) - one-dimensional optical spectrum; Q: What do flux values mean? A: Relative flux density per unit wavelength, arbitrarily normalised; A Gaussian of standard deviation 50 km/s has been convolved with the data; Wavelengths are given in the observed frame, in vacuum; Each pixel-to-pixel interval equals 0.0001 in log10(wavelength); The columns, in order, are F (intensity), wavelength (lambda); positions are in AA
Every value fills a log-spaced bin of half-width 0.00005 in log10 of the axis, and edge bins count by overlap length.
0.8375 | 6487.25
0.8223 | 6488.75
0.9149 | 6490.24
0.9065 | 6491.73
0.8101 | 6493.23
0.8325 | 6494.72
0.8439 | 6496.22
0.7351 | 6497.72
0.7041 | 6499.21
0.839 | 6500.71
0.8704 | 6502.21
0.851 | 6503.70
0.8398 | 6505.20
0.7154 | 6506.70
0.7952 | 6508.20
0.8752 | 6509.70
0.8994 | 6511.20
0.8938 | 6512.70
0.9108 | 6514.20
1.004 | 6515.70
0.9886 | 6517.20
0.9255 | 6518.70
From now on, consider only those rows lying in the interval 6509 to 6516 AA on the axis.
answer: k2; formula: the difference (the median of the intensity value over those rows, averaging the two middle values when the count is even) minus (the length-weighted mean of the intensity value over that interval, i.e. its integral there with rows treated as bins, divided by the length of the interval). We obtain -0.012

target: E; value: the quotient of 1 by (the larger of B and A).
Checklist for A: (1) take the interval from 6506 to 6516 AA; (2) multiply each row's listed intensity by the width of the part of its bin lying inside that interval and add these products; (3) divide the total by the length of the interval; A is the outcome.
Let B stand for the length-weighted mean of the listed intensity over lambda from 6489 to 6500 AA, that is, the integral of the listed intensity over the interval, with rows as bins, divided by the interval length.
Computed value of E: 1.16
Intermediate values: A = 0.865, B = 0.82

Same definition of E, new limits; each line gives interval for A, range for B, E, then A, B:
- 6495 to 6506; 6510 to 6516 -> 1.09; 0.812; 0.92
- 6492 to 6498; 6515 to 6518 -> 1.00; 0.818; 1.00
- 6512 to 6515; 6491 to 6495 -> 1.11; 0.904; 0.85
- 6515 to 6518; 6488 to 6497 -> 1.00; 0.995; 0.85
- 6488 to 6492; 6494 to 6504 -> 1.14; 0.880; 0.81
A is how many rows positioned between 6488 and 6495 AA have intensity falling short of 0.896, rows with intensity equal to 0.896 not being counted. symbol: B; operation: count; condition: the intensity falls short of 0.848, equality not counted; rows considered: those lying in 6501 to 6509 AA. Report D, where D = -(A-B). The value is 0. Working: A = 3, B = 3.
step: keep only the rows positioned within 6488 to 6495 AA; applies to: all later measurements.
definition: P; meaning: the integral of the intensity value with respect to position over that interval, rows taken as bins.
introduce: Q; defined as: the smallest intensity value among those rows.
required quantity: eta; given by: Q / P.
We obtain 0.135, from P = 6.0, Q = 0.8101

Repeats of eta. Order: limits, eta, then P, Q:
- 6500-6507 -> 0.123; 5.8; 0.7154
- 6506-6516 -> 0.083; 8.6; 0.7154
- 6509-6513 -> 0.246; 3.6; 0.8752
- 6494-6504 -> 0.087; 8.1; 0.7041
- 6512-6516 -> 0.241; 3.7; 0.8938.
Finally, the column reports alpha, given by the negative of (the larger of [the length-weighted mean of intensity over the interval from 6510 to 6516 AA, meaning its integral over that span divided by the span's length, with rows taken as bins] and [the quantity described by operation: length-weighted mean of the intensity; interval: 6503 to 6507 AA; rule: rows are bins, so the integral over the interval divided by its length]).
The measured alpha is -0.917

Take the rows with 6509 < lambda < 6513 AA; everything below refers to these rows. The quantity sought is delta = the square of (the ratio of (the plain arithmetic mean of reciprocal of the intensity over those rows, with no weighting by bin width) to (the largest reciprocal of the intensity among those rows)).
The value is 0.968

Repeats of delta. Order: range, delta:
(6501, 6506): 0.968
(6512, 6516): 0.916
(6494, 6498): 0.843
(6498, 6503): 0.779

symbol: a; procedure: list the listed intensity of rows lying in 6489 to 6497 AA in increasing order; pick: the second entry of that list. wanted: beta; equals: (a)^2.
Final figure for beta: 0.69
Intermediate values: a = 0.8325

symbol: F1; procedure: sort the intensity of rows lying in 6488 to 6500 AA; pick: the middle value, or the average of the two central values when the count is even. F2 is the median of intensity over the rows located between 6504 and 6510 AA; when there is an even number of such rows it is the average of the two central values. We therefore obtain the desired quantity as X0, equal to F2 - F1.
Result -0.010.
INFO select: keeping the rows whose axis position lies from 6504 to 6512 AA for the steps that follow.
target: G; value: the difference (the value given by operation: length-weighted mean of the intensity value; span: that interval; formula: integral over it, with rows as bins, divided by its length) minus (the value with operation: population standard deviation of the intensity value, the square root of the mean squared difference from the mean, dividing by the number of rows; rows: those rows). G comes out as 0.76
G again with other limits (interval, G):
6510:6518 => 0.89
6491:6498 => 0.78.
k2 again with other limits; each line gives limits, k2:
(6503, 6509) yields 0.018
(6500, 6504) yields -0.004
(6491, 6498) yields 0.002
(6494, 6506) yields 0.026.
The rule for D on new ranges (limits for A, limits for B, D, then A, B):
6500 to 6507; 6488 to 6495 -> -2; 5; 3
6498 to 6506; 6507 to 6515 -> -4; 5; 1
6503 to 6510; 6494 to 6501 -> 0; 5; 5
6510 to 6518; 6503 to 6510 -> 2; 1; 3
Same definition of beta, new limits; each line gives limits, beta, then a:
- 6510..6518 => 0.81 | 0.8994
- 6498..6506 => 0.70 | 0.839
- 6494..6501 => 0.54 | 0.7351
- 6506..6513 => 0.63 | 0.7952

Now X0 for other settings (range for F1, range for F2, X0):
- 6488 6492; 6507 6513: -0.022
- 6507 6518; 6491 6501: -0.067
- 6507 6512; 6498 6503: -0.036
